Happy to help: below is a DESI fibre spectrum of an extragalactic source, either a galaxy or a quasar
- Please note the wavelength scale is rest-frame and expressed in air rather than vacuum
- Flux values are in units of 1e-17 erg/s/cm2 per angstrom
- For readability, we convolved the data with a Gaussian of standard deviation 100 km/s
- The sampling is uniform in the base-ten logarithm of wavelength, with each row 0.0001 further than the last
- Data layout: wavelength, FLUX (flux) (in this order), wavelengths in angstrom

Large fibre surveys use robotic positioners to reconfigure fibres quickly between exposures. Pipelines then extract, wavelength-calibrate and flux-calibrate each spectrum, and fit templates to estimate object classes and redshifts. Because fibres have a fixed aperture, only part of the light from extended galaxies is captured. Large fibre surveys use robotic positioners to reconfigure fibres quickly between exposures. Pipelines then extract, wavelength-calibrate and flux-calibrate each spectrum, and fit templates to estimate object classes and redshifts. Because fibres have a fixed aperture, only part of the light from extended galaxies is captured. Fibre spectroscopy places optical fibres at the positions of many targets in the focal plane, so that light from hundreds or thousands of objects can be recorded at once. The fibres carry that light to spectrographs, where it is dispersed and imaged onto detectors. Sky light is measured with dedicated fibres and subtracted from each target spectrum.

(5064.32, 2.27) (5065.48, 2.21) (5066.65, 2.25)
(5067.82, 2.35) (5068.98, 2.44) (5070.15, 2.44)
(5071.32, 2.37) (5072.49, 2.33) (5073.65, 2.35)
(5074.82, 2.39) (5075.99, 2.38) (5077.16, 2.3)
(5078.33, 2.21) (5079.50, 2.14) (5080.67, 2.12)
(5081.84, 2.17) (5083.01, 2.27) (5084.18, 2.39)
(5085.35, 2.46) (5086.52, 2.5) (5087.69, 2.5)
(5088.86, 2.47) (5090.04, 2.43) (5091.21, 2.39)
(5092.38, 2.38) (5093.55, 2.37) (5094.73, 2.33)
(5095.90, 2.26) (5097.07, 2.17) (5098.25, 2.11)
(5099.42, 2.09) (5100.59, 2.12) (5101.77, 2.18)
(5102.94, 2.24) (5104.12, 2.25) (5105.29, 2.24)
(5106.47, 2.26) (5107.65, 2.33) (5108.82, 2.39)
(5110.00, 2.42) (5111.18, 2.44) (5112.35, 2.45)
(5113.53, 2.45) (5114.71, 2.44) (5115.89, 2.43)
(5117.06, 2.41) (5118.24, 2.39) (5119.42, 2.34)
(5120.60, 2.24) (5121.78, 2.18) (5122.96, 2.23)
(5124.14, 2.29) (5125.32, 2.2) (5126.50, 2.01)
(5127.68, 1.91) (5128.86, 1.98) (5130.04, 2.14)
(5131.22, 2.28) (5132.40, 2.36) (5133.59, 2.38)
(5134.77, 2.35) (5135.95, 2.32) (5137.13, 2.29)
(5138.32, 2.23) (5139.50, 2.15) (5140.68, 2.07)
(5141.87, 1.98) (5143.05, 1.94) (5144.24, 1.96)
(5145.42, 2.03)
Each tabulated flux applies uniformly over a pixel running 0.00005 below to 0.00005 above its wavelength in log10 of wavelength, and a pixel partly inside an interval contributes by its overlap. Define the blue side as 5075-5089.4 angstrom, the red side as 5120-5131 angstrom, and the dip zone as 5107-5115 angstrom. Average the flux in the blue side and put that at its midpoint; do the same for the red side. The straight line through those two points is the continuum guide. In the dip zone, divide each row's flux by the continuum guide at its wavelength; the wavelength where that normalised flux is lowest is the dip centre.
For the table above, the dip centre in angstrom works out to 5107.65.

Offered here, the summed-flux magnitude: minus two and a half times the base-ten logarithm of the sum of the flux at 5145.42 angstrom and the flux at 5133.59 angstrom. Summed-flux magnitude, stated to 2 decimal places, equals -1.61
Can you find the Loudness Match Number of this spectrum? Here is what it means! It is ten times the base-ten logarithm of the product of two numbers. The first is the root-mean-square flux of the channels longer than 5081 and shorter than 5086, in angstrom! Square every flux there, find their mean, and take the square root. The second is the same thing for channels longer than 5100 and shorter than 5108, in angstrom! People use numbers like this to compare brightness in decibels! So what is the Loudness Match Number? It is 7.15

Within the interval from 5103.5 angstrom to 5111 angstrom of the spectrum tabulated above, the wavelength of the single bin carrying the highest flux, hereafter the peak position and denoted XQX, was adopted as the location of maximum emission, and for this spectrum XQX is 5110.00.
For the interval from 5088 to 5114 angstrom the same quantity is 5088.86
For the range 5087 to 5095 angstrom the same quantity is 5087.69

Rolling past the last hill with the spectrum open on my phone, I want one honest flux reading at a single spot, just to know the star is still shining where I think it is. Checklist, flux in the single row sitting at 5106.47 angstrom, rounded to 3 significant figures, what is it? 2.26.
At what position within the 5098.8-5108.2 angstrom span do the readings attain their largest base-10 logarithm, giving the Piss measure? 5107.65 angstrom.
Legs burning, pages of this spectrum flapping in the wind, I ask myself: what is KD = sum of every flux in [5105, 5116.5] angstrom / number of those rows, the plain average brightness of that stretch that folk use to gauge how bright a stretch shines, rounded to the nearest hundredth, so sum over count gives 2.39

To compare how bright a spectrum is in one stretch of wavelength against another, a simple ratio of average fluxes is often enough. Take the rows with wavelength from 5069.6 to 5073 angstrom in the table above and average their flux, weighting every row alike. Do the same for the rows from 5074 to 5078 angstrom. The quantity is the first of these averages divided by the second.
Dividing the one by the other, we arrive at 1.01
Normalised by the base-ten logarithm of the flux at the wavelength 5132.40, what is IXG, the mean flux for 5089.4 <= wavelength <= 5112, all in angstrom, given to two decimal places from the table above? 6.13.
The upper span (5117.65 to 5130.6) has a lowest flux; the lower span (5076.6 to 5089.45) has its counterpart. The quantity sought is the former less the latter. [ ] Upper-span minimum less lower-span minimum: -0.21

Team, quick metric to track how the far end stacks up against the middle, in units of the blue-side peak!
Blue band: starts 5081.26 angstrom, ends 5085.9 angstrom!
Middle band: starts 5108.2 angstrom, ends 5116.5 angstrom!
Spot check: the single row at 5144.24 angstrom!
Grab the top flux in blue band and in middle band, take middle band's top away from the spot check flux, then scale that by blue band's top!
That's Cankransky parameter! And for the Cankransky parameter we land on -0.20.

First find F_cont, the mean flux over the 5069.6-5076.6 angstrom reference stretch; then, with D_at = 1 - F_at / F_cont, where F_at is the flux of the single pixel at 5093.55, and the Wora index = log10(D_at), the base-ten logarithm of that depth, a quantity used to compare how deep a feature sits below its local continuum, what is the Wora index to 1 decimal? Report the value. -2.6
